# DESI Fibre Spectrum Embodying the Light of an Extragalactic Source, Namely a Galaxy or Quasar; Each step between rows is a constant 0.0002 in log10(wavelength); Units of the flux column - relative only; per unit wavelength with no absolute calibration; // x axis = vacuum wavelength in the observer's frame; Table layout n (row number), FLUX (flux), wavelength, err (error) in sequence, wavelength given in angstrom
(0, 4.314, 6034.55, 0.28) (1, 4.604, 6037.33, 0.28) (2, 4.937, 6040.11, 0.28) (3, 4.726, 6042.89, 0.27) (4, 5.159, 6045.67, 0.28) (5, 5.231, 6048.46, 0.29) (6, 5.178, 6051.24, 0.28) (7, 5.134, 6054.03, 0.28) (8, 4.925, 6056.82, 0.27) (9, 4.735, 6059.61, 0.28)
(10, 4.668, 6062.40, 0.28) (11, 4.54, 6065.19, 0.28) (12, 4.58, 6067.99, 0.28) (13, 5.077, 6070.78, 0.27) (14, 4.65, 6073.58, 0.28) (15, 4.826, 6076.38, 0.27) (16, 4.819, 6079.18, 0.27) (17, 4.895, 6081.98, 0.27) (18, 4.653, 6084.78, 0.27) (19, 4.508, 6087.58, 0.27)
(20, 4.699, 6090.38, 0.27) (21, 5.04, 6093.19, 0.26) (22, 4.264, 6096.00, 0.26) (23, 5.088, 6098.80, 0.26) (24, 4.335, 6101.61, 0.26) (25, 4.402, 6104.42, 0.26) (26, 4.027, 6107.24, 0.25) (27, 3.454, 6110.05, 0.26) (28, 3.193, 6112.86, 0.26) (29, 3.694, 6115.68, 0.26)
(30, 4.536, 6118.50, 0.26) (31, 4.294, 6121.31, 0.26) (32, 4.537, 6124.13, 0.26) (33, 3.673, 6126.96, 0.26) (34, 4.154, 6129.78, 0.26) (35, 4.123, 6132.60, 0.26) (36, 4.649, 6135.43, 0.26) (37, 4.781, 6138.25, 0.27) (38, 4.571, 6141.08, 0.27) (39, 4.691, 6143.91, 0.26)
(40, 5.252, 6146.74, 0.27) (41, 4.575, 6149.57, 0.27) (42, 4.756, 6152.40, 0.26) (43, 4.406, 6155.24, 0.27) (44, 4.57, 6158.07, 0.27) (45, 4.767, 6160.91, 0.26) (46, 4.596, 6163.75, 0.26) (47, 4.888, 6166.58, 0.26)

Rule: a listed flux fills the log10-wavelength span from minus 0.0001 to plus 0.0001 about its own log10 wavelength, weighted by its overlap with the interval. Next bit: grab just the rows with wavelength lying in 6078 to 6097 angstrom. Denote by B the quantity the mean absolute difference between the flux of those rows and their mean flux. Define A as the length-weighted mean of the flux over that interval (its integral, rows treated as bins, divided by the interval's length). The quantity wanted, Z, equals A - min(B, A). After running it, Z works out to 4.5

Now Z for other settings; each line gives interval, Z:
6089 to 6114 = 3.8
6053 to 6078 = 4.6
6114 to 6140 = 3.9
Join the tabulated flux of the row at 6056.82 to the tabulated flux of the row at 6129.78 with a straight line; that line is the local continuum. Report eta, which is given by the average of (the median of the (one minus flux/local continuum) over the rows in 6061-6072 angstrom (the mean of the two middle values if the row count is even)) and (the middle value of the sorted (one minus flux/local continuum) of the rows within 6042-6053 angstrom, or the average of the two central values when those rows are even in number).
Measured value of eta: 0.006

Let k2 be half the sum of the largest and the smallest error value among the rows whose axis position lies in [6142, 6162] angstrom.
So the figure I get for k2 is 0.265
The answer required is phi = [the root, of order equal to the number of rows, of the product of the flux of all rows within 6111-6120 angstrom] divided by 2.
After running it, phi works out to 1.88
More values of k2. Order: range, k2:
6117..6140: 0.265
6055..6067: 0.275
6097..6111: 0.255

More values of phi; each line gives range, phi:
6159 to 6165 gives 2.34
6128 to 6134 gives 2.07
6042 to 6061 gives 2.50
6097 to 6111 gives 2.11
